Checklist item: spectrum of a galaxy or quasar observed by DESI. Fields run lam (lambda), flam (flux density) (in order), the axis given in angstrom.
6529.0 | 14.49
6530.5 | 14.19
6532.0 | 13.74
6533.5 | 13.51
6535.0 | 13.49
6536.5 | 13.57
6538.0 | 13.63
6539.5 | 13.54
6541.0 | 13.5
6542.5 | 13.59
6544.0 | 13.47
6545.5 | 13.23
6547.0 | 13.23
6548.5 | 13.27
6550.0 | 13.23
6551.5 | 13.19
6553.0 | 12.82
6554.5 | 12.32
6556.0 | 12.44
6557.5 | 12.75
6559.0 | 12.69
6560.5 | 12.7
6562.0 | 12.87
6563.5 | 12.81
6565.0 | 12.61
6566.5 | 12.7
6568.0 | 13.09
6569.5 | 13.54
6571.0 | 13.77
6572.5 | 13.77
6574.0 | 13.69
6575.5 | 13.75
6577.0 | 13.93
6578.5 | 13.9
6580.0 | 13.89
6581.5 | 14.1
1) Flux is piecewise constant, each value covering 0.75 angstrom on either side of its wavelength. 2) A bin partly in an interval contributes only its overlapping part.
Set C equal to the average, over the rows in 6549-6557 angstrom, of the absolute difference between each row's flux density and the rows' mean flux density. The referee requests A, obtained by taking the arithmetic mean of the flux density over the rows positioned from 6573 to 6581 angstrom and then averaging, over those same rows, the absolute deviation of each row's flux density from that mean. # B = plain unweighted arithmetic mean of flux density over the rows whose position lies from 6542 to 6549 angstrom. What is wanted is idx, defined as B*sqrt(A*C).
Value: 2.3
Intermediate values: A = 0.09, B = 13.4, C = 0.336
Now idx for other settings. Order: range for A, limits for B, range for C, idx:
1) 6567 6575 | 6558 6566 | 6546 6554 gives 2.1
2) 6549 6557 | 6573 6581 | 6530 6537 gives 3.7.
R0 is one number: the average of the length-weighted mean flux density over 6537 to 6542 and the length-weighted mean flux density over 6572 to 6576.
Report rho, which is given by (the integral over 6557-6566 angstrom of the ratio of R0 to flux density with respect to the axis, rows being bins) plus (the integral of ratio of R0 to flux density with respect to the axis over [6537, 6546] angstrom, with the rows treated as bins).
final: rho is 18.7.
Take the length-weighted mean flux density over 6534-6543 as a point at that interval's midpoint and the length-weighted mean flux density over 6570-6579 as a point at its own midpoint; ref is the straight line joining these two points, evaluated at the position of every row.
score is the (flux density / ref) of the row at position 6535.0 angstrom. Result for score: 1.00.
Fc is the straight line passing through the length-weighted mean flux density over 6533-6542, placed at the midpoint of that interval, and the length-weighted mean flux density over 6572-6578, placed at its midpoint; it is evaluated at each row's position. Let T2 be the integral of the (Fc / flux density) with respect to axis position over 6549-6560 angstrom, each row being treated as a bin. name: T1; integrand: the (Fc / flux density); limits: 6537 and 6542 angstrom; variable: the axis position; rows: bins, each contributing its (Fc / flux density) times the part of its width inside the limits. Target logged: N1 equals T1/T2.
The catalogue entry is 0.4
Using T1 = 5.0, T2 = 11.8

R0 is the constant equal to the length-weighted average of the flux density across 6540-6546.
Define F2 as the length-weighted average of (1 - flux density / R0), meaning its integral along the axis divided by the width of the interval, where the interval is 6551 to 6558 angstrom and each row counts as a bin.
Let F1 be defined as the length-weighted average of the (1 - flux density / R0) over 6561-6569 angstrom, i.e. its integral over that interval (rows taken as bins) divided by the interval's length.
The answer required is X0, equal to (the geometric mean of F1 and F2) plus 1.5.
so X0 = 1.55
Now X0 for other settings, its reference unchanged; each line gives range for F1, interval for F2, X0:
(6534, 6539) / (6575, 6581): 1.52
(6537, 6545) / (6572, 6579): 1.51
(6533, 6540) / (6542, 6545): 1.50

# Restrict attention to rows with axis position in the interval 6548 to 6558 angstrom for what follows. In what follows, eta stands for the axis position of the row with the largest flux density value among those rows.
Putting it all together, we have 6548.5 angstrom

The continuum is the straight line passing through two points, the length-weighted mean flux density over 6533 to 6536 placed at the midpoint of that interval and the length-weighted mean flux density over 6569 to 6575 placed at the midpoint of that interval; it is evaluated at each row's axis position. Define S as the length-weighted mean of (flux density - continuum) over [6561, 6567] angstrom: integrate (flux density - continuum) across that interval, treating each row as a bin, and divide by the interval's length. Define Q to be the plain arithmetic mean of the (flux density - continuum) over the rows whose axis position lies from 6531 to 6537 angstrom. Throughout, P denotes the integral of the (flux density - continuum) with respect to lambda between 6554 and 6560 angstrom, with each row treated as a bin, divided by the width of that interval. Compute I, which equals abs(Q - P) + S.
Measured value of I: 0.2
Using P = -1.1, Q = 0.1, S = -0.9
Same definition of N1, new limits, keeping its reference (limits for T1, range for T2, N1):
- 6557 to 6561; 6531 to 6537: 0.7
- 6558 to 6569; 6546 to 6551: 2.3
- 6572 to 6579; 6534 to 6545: 0.6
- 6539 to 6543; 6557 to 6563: 0.6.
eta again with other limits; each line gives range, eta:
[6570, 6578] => 6577.0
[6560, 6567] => 6562.0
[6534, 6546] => 6538.0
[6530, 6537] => 6530.5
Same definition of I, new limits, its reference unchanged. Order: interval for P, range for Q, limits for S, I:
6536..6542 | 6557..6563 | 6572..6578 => 1.0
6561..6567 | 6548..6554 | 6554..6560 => -0.6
